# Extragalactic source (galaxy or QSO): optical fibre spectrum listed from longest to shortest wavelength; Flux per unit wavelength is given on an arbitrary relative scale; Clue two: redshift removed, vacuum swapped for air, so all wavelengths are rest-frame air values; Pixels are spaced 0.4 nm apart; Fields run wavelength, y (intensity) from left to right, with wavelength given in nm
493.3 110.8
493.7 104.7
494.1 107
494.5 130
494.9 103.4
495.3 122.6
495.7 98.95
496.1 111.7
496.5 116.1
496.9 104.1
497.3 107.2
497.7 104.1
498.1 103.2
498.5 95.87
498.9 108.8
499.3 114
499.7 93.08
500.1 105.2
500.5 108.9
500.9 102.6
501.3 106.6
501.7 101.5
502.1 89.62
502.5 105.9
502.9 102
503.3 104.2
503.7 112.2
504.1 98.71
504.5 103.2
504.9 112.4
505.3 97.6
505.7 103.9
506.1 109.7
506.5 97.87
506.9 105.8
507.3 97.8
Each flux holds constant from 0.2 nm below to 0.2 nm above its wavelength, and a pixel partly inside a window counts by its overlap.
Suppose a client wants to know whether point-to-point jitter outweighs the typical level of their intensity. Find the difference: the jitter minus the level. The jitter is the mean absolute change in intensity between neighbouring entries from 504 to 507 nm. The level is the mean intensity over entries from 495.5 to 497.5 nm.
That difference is -99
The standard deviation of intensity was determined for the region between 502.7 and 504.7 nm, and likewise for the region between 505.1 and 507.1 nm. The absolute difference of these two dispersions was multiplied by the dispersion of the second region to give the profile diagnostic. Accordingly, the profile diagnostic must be 1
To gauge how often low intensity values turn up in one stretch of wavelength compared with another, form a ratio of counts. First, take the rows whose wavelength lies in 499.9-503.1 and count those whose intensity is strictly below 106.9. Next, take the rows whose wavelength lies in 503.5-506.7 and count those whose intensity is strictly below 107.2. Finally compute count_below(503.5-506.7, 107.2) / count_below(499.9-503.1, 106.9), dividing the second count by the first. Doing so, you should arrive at 0.7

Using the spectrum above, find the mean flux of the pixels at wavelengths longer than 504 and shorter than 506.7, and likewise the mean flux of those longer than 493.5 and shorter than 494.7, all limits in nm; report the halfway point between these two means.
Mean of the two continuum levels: 109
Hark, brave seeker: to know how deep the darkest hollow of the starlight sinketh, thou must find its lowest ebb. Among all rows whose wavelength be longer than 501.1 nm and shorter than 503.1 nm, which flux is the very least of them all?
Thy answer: 89.62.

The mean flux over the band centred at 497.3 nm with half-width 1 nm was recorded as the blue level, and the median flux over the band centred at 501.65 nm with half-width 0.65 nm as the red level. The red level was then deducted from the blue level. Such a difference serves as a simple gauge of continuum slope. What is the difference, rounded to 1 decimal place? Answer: 5.4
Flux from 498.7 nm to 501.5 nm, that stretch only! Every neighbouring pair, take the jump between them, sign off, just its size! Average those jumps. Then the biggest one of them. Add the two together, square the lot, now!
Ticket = 878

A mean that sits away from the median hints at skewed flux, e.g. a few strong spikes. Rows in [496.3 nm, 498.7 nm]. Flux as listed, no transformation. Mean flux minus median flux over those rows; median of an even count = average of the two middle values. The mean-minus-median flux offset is 1.0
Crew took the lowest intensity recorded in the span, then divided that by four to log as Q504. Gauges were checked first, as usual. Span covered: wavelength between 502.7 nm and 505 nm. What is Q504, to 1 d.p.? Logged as 24.7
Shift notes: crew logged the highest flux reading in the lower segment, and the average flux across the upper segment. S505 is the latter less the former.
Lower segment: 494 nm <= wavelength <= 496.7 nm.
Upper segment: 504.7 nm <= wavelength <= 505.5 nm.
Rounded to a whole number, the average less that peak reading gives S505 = -25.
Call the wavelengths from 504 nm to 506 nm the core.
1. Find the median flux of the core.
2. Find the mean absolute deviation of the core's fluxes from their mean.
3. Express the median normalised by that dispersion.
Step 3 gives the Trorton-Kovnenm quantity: 26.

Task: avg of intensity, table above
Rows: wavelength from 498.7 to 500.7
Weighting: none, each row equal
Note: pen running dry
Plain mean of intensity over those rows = 106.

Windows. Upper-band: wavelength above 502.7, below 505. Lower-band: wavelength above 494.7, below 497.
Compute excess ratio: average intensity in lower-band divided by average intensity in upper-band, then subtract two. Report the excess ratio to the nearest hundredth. -0.96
